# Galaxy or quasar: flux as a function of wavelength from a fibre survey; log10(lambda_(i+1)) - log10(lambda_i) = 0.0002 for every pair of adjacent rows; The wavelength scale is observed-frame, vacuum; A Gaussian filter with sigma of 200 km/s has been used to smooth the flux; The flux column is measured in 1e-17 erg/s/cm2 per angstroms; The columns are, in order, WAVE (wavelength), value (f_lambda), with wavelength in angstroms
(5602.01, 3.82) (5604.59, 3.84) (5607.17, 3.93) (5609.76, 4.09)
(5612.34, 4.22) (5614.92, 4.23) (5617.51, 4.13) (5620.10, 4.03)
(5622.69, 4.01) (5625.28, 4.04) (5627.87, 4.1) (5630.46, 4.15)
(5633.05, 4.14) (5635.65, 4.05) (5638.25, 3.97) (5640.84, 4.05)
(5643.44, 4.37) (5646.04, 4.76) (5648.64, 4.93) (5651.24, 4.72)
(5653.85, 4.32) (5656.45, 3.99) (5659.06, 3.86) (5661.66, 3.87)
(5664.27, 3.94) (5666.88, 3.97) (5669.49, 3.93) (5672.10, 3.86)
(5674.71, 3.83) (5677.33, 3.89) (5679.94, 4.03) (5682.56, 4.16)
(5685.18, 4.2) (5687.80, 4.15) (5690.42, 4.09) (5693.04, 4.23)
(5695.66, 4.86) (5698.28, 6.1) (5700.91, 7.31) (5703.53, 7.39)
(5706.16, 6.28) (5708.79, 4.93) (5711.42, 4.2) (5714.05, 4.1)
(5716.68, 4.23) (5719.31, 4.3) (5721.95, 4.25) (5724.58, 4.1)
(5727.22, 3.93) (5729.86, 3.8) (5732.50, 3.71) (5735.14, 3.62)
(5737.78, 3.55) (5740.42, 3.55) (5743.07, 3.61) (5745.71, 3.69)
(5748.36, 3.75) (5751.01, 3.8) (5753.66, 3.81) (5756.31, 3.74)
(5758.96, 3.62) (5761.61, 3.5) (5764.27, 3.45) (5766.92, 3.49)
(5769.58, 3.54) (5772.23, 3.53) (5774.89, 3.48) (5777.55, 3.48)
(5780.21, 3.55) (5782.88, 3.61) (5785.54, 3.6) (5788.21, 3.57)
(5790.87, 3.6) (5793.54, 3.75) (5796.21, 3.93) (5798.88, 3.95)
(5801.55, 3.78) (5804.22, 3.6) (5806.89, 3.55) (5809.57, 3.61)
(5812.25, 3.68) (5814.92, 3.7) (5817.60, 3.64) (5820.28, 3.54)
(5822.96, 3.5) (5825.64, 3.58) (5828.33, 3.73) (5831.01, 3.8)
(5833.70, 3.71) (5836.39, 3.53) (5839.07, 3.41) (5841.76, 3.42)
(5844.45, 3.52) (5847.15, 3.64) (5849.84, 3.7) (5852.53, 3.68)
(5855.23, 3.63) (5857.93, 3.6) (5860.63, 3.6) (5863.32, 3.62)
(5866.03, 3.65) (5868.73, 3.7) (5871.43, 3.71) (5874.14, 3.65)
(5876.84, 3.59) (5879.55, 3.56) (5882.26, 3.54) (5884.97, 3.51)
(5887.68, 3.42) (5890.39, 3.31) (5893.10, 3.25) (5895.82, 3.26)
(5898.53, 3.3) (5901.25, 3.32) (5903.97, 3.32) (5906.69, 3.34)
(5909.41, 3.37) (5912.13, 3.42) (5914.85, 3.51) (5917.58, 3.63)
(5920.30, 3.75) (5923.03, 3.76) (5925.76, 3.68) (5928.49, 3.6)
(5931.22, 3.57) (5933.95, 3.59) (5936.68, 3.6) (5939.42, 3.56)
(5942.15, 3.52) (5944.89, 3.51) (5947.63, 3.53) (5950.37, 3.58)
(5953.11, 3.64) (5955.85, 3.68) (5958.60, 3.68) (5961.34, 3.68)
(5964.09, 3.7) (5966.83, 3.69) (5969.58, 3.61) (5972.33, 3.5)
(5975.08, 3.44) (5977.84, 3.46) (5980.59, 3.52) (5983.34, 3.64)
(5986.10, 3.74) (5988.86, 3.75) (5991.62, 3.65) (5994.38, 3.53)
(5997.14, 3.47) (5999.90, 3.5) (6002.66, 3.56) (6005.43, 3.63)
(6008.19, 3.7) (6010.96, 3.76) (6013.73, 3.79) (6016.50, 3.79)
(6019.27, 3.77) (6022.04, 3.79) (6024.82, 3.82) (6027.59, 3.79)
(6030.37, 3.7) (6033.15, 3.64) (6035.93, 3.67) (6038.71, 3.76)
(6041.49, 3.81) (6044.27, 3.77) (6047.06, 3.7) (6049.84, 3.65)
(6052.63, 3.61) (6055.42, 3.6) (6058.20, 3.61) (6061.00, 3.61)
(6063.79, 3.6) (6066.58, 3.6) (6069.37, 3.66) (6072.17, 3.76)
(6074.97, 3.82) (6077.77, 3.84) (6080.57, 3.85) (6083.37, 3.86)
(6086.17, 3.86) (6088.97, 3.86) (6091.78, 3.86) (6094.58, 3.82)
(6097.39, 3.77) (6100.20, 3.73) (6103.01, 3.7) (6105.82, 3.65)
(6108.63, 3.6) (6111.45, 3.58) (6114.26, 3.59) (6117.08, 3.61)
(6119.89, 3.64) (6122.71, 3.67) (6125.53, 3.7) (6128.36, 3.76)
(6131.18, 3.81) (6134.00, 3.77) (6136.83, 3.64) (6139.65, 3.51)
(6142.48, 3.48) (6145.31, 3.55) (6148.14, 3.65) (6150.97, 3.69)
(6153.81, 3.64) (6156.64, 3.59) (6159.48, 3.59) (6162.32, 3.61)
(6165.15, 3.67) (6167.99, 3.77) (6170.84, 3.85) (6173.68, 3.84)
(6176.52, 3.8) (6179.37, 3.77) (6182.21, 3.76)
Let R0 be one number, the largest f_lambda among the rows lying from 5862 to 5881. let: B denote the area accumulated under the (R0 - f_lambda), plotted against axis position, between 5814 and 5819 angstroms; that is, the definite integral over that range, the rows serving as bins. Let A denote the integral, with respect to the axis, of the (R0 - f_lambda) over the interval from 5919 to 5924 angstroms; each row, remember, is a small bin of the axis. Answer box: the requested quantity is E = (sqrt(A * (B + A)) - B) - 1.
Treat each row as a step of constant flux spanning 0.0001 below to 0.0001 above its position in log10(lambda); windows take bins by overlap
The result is -1.2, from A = -0.2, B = 0.22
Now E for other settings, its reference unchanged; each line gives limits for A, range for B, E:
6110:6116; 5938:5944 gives -0.9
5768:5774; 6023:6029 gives 0.3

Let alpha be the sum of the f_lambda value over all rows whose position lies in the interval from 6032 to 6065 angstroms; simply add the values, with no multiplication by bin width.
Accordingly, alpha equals 44.0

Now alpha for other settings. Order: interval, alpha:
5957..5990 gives 43.4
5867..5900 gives 41.8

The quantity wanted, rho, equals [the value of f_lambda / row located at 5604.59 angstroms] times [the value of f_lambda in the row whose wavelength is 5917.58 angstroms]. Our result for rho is 13.9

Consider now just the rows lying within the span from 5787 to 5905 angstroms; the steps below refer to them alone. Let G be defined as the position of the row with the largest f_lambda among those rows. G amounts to 5798.88 angstroms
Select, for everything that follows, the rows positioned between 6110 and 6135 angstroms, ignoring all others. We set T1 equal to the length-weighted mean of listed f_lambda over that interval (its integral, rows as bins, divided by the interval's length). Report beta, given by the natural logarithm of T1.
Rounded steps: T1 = 3.68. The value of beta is 1.30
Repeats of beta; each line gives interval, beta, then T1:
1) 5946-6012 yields 1.28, 3.61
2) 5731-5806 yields 1.29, 3.64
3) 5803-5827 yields 1.28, 3.60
